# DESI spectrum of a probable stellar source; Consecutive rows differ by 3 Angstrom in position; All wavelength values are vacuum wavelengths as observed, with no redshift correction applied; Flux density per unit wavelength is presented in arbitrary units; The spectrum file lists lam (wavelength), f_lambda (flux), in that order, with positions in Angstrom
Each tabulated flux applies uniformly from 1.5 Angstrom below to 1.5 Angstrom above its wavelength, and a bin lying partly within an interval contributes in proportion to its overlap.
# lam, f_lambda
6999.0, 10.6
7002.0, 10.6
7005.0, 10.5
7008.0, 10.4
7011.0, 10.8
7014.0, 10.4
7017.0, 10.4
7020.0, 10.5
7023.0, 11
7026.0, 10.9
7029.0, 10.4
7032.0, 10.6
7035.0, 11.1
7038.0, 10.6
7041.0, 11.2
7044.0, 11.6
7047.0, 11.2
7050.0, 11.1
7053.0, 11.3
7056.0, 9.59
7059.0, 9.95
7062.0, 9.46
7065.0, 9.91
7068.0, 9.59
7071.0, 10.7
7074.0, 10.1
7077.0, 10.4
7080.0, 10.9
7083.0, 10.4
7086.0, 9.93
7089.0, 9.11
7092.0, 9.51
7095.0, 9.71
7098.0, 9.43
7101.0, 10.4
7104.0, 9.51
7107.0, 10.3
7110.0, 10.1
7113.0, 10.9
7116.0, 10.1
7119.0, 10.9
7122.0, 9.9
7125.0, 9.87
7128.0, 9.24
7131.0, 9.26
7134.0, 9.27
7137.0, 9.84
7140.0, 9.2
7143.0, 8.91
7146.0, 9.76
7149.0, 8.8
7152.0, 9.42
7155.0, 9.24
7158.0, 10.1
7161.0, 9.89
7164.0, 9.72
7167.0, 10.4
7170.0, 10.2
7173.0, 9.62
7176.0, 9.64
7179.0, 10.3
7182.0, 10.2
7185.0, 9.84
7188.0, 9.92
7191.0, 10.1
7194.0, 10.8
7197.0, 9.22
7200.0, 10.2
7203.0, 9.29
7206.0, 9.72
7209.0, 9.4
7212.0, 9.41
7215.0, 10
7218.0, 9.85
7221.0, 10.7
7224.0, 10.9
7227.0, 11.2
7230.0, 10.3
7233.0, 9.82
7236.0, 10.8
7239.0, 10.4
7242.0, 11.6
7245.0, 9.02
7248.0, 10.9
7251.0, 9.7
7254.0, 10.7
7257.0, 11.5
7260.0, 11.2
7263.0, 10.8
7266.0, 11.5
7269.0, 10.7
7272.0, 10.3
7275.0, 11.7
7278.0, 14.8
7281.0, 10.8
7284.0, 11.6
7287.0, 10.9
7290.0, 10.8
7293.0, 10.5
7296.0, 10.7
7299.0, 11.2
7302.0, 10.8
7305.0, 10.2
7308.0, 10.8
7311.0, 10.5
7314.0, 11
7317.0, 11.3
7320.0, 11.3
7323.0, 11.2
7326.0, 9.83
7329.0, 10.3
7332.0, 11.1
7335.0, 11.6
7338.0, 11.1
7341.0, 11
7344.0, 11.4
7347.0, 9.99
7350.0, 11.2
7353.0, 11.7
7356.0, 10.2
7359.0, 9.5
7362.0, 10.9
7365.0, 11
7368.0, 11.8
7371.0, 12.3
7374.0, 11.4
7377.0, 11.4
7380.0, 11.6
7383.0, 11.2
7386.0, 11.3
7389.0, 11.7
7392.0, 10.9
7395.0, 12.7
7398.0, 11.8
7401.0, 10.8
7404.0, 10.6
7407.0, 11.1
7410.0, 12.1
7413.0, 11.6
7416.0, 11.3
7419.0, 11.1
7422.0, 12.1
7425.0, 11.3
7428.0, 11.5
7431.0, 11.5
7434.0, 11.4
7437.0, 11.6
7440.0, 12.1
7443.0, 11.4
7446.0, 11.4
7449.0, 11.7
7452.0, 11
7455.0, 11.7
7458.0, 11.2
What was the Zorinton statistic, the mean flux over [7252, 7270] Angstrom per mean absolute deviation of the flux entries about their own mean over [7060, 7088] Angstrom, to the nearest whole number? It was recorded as 28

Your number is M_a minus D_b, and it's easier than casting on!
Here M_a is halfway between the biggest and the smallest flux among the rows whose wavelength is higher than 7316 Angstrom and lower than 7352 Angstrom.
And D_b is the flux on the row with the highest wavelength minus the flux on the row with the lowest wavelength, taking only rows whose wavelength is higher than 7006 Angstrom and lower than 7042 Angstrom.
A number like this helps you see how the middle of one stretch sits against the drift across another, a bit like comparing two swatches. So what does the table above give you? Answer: 9.9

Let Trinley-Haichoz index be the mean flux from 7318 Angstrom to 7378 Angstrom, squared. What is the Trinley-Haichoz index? 121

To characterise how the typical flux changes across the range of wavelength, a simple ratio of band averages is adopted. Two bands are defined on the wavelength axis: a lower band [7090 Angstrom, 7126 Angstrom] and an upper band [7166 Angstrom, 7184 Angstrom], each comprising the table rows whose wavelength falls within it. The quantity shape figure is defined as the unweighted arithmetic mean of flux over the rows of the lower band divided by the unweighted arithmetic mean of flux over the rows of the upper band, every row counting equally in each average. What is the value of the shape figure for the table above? 1.00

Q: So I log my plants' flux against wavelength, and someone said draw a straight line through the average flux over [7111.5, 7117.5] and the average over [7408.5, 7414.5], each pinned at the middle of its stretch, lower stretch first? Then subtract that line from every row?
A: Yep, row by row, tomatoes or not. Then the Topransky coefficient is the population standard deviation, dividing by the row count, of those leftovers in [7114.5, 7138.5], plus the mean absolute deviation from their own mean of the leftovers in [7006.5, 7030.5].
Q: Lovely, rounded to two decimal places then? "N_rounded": 0.77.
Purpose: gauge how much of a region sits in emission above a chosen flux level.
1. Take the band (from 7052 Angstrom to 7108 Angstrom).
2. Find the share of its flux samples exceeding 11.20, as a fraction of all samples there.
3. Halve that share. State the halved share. 0.026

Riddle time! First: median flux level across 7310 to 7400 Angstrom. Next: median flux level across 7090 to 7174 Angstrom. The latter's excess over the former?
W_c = -1.5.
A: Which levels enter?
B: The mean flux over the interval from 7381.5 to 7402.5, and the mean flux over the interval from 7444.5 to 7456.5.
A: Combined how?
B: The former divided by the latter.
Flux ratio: 1.003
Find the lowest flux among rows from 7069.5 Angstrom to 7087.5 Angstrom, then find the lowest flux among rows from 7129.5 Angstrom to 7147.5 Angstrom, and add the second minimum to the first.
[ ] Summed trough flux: 18.8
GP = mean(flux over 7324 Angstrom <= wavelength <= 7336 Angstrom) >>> 10.7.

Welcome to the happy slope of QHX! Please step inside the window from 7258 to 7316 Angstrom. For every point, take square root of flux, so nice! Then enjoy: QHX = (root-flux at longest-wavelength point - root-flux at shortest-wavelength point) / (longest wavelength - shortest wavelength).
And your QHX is -0.0006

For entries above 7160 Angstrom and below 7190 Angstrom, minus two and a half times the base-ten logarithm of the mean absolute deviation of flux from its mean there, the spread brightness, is 1.5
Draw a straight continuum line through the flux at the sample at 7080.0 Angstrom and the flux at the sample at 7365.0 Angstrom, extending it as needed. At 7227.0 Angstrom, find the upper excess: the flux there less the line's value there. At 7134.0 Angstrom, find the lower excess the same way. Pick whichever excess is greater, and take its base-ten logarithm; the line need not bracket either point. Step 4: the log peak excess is -0.60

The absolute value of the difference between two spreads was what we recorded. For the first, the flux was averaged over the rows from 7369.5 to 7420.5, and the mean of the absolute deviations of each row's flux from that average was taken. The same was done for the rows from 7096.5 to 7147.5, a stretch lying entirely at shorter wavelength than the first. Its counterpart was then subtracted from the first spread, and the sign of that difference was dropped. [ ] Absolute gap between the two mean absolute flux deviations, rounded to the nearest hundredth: 0.05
